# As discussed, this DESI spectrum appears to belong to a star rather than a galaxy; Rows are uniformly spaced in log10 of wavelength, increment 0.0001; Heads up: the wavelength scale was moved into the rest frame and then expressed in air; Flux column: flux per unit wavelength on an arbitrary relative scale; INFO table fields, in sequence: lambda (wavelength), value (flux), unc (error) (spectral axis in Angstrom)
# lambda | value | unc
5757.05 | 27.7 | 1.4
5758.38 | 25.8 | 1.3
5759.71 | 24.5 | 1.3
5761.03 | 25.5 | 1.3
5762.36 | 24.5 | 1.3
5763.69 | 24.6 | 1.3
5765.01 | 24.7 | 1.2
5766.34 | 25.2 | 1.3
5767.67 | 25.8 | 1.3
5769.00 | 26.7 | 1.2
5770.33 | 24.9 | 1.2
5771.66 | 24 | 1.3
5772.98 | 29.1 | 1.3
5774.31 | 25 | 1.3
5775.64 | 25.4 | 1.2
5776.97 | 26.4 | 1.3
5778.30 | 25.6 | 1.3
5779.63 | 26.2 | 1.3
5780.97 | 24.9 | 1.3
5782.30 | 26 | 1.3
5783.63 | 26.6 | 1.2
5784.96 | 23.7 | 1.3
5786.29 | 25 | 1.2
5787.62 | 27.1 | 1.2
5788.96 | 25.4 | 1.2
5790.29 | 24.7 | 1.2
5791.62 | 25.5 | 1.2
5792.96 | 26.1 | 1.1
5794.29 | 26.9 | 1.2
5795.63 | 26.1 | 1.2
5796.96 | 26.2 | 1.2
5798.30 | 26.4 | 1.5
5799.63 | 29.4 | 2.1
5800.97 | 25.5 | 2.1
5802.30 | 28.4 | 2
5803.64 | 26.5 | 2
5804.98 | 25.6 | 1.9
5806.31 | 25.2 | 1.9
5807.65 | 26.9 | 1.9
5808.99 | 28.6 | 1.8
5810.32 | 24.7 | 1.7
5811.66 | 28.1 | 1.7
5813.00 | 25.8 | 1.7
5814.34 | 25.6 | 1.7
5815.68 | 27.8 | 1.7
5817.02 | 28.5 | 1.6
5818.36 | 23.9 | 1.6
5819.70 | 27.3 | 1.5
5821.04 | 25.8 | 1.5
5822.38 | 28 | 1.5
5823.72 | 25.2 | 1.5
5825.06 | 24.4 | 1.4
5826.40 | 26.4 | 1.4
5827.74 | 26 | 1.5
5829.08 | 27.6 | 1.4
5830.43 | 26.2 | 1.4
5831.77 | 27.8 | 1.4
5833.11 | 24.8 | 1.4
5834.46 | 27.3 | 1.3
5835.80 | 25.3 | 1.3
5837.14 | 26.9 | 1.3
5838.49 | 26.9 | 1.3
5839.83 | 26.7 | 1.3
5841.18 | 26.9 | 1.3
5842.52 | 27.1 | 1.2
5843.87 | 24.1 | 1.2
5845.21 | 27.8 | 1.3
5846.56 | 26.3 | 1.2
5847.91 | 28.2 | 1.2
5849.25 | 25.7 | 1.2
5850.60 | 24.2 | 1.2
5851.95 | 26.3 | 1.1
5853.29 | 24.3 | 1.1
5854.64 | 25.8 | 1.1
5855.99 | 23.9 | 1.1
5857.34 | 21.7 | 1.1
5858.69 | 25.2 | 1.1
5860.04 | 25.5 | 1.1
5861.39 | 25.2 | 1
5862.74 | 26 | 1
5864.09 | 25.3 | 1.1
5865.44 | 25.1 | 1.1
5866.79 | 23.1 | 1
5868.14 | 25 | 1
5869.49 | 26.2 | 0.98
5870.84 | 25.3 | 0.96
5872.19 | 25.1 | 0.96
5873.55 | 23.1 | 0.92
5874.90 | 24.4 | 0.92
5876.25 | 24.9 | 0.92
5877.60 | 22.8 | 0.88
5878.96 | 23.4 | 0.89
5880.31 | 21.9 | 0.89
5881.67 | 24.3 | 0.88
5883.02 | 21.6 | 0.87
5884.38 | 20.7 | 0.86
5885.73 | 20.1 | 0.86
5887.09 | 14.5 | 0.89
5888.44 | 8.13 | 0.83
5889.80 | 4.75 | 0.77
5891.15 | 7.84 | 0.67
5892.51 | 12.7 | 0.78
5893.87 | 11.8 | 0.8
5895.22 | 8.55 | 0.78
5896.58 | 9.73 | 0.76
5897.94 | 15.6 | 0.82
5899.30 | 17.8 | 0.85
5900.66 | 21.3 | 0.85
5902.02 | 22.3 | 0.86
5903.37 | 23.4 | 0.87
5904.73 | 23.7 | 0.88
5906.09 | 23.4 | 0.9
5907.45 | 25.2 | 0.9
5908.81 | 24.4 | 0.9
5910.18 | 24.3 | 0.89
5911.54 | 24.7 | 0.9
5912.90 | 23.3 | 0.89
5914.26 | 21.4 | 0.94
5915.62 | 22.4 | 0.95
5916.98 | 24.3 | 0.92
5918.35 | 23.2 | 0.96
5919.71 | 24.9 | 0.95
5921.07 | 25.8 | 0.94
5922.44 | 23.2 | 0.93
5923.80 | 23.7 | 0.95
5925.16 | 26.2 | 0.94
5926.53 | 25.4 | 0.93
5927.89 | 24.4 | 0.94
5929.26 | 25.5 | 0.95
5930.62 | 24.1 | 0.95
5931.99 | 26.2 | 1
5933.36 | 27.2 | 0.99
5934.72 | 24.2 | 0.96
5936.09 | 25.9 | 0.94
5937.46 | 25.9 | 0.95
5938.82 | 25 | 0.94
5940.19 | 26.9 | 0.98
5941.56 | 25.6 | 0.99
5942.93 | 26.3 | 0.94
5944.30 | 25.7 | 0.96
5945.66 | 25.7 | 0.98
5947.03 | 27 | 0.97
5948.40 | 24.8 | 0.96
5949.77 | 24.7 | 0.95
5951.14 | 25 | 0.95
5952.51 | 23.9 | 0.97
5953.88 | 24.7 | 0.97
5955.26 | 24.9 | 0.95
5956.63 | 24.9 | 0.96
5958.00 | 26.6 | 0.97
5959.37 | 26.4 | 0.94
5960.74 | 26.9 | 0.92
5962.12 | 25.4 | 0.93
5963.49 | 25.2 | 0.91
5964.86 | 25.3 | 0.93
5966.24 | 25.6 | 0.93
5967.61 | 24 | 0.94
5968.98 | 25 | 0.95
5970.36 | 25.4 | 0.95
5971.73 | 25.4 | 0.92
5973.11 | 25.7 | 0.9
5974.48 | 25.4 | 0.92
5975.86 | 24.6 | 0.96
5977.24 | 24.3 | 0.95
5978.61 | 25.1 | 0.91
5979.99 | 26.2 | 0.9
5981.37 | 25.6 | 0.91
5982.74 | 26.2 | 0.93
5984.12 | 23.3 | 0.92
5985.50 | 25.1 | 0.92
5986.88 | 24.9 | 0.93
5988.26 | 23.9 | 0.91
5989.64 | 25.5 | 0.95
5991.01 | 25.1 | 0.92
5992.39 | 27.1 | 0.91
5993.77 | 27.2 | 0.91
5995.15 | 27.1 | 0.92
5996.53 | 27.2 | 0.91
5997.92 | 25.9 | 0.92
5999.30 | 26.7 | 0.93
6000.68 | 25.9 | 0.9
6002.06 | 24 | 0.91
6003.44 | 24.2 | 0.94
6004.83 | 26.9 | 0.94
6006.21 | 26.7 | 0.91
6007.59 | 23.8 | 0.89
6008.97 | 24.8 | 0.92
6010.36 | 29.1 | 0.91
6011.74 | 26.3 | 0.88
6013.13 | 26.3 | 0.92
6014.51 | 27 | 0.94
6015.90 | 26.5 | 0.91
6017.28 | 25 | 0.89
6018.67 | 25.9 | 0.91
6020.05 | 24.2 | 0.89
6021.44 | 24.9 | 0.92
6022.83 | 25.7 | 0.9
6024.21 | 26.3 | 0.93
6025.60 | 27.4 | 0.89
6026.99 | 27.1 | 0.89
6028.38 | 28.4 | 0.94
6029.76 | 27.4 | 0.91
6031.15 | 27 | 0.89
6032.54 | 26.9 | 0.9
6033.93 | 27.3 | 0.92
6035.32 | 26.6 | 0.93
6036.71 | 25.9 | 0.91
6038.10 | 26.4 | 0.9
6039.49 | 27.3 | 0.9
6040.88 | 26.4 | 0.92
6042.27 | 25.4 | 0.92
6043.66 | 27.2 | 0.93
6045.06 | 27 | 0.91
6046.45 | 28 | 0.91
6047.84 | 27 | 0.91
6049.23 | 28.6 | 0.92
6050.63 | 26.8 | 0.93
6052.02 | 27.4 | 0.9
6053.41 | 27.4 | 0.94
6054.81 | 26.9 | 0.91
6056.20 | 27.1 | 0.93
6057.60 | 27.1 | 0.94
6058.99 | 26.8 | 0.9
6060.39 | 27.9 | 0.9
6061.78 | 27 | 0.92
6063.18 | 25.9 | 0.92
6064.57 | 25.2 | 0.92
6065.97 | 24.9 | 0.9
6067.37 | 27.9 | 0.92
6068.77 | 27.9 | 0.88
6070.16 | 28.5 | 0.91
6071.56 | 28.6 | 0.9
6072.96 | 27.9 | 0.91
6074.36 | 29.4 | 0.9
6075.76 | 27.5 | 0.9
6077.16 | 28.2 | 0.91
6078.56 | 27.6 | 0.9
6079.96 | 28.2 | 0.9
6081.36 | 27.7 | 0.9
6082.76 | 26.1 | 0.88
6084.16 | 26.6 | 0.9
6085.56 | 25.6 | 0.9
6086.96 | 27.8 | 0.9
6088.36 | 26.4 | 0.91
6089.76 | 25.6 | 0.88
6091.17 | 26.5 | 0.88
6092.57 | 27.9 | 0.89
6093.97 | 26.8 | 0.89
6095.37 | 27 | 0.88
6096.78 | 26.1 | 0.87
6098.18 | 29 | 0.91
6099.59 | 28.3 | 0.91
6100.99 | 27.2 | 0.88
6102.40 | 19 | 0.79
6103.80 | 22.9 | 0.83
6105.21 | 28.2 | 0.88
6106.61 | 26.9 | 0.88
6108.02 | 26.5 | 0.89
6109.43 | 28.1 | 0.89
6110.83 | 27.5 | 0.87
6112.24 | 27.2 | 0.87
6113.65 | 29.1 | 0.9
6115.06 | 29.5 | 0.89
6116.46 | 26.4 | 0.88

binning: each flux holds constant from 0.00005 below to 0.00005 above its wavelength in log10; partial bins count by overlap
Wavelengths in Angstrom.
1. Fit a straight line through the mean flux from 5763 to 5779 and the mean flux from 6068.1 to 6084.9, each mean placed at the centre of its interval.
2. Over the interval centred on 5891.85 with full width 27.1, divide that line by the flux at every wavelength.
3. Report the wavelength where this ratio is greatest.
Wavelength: 5889.80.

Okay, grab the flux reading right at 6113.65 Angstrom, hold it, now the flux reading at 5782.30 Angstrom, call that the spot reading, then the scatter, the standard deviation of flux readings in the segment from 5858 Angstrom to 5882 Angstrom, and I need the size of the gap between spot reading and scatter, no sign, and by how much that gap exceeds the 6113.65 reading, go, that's -4.3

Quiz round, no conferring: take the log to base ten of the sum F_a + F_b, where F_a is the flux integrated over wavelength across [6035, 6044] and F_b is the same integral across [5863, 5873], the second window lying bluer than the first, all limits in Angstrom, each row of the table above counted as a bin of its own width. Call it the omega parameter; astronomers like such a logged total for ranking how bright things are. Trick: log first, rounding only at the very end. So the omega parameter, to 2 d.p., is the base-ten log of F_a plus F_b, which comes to 2.69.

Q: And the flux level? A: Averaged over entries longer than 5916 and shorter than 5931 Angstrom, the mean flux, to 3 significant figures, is 24.6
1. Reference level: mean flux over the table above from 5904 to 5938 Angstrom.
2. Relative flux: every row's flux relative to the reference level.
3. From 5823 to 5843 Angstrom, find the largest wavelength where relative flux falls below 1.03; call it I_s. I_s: 5833.11 Angstrom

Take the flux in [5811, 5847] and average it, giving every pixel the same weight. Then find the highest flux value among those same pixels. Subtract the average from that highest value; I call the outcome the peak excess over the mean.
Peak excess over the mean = 2.0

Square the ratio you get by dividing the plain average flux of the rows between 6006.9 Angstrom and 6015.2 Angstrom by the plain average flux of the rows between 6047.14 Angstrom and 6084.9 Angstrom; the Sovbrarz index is 0.92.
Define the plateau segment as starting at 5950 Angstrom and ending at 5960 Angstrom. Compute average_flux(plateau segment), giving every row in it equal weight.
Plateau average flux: 25.2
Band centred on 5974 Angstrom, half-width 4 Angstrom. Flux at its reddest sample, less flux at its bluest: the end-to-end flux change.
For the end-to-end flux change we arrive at -1.1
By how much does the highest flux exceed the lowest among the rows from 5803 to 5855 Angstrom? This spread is 4.7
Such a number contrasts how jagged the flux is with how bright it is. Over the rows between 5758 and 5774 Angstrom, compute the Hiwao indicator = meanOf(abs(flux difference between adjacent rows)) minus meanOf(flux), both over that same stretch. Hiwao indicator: -24.2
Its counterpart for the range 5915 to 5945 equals -23.7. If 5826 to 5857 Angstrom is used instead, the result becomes -24.5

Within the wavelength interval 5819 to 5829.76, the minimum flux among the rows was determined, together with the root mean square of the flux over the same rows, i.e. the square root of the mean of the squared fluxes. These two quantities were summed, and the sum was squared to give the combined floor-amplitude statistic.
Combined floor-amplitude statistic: 2577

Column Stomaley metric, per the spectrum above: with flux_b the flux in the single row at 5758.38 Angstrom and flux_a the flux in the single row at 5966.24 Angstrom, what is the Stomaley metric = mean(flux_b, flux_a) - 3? 22.7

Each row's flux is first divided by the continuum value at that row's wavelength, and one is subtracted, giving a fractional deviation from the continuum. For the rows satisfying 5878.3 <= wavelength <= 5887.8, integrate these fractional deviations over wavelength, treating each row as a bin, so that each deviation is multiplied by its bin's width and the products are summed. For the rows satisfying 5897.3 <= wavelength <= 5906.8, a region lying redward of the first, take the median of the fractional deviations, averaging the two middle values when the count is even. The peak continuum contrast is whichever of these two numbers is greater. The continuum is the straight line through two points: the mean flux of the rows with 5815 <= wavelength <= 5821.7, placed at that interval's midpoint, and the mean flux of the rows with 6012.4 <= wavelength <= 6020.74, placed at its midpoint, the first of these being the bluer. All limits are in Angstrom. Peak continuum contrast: -0.15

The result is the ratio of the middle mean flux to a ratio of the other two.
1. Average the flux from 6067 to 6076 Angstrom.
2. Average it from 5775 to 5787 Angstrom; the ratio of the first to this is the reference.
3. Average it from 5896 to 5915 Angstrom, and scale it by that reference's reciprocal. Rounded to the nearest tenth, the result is 19.4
